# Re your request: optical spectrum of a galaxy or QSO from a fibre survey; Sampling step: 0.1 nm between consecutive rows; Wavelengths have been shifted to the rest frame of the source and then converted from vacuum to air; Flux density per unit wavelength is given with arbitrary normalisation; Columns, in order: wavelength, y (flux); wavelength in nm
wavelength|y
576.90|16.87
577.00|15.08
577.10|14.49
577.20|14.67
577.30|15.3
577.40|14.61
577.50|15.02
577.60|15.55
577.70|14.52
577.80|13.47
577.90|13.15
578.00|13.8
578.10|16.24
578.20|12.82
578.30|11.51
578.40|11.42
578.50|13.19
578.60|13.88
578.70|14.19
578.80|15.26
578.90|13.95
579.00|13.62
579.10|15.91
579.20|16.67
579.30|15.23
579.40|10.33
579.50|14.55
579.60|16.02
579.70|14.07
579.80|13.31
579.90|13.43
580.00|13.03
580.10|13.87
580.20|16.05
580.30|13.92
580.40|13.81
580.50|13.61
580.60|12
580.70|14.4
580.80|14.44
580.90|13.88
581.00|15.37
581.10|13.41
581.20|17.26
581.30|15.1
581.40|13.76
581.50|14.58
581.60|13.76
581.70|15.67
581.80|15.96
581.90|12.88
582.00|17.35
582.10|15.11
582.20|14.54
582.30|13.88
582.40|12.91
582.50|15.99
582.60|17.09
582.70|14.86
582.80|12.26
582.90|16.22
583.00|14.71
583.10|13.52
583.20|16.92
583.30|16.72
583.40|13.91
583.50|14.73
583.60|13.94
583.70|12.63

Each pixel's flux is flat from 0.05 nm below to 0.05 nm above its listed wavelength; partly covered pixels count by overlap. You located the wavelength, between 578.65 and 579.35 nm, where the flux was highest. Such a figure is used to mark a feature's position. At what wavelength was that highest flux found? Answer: 579.20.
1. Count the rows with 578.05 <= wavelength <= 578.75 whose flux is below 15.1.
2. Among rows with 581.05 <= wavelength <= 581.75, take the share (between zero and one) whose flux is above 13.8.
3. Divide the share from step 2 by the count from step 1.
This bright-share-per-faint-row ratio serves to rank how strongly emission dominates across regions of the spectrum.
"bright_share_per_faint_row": 0.095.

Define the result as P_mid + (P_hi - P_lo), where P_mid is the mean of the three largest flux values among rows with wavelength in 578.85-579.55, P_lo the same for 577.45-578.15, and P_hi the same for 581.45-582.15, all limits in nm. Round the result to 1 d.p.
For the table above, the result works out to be 16.7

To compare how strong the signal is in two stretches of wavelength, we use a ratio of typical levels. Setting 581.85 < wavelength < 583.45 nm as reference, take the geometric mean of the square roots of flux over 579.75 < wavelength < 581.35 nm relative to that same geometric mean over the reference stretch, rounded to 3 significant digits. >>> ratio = 0.976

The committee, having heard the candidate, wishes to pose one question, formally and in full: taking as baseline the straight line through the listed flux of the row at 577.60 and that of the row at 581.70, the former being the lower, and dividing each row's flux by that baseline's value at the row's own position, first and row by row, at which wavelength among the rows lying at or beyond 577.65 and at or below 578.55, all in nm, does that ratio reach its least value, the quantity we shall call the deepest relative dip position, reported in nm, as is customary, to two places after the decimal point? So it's 578.40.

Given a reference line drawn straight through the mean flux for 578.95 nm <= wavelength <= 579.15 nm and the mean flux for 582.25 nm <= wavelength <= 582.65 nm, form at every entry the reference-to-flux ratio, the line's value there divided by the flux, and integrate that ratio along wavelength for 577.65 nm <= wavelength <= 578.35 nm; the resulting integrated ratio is 0.76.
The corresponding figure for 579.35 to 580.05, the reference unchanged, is 0.78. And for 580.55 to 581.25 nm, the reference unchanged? 0.73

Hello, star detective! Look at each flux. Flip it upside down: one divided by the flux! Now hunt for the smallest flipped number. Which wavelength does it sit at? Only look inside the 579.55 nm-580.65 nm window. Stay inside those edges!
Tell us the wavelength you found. 580.20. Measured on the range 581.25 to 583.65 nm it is 582.00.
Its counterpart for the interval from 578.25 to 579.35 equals 579.20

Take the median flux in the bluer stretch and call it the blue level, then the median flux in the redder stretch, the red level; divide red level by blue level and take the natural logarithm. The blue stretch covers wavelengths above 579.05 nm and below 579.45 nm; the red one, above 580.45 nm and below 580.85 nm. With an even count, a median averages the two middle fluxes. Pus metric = -0.11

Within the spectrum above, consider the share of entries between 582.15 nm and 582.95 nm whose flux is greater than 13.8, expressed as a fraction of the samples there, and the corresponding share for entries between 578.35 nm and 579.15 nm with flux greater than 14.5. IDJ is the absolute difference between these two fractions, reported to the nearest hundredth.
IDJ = 0.50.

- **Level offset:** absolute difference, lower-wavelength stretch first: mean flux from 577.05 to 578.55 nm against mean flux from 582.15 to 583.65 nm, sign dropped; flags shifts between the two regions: 0.83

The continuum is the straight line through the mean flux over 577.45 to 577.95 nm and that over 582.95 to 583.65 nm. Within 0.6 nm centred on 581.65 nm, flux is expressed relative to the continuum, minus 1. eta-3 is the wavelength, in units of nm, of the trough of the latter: 581.90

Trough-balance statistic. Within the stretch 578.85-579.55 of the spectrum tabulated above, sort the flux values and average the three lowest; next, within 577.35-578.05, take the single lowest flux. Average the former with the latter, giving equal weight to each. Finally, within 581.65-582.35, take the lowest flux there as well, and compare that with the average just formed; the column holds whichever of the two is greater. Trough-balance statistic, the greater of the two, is 12.9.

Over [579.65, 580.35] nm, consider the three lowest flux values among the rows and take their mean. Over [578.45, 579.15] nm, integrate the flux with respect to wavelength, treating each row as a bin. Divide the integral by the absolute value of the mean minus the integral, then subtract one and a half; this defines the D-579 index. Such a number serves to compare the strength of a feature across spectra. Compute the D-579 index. 1.6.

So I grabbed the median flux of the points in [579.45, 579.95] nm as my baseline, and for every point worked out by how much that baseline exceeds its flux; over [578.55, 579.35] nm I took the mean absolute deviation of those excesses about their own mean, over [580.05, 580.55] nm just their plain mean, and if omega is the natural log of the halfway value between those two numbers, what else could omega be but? -1.0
